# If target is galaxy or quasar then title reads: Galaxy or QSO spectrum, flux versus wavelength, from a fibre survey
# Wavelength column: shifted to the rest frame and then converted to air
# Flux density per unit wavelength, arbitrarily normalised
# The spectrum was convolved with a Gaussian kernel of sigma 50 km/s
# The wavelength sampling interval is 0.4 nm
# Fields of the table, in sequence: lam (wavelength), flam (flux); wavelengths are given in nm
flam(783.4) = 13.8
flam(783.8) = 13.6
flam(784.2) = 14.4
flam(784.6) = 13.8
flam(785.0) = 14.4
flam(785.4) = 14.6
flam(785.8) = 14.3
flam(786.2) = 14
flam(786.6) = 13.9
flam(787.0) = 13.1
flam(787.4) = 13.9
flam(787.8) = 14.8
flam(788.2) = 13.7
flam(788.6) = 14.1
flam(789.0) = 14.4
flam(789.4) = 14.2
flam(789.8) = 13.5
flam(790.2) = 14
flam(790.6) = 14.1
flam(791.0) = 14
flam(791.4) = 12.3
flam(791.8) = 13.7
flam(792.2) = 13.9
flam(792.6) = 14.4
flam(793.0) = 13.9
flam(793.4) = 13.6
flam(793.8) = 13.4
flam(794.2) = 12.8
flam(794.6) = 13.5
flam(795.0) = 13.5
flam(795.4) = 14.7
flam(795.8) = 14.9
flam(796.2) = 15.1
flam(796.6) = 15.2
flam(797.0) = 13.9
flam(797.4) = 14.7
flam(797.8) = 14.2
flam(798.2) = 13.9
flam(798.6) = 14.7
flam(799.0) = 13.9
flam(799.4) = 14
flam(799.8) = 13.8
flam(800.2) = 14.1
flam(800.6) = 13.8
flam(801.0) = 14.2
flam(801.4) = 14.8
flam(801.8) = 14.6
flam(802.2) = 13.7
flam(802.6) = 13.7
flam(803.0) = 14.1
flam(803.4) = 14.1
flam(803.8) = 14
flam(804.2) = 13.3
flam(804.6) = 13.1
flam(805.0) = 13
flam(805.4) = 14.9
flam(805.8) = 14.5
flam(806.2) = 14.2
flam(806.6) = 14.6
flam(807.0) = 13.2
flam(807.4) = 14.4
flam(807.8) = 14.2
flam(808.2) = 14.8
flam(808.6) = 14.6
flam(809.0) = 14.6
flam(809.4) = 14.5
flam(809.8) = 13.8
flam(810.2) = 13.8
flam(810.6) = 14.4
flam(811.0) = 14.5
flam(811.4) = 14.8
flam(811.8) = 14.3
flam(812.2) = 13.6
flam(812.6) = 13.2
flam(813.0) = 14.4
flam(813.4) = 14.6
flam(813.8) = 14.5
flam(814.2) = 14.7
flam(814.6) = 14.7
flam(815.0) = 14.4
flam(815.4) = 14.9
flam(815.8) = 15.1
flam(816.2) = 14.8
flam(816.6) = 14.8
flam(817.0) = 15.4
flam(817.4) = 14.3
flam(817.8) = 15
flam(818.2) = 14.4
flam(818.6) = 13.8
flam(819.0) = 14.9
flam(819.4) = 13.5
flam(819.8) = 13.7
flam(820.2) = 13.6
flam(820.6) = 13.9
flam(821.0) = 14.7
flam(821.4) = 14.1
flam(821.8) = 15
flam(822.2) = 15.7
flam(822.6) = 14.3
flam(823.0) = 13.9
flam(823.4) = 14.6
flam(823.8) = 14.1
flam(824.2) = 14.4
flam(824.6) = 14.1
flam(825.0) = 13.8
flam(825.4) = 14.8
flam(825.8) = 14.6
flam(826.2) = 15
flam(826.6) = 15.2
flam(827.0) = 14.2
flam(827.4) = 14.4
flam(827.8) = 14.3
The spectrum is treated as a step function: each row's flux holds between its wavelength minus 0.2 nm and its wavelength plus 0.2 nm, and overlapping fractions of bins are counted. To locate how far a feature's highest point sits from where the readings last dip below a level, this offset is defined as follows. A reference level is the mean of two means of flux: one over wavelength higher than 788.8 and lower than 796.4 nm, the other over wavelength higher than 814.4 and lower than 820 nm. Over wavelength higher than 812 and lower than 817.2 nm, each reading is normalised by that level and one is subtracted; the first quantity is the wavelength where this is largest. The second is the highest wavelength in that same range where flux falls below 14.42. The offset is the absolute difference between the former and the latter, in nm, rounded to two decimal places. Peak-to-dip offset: 2.00 nm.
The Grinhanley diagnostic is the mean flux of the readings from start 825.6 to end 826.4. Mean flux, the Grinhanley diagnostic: 14.8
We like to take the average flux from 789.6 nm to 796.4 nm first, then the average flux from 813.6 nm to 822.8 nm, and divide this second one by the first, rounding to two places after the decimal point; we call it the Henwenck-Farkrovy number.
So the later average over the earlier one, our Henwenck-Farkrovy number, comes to 1.05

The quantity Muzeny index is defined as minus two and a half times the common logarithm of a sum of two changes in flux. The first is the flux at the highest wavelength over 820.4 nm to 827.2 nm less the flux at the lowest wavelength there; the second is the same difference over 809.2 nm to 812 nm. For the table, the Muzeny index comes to 2.50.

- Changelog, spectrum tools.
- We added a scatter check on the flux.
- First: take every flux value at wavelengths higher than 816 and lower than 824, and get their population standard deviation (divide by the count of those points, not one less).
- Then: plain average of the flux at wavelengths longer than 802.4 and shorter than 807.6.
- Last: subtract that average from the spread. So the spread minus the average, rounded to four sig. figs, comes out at -13.34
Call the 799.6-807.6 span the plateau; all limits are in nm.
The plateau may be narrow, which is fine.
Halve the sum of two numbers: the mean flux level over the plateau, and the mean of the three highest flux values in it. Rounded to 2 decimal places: 14.39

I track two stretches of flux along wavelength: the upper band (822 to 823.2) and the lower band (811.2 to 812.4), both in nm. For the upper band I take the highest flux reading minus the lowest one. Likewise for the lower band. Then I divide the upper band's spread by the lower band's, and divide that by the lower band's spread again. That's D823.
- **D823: 1.25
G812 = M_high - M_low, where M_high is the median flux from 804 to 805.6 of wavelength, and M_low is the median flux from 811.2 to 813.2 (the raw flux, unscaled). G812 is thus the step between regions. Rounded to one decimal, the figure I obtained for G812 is -1.1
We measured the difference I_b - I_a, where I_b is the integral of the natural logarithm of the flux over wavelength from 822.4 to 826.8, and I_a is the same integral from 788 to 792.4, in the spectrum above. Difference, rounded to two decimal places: 0.20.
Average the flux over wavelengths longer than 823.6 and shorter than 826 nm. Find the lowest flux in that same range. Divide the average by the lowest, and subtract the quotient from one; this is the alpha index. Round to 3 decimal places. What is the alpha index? -0.036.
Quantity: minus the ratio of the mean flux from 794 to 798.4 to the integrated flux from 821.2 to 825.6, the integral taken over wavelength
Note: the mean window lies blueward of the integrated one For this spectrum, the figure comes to -0.224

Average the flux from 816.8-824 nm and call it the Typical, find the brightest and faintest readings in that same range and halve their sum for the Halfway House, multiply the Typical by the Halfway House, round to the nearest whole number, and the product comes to 210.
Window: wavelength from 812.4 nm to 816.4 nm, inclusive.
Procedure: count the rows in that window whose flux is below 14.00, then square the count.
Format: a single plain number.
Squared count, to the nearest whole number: 1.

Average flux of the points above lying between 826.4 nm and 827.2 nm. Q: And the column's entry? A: 14.7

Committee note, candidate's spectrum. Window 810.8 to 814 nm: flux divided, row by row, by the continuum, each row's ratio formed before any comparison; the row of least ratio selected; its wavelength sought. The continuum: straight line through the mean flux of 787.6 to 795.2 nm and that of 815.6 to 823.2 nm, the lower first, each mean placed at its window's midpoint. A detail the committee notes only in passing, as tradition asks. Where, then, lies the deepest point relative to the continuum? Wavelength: 812.6 nm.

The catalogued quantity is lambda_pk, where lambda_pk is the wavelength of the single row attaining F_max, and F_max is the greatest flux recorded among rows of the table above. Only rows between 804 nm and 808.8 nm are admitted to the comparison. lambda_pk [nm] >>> 805.4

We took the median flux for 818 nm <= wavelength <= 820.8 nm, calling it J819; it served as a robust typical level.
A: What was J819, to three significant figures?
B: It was 13.8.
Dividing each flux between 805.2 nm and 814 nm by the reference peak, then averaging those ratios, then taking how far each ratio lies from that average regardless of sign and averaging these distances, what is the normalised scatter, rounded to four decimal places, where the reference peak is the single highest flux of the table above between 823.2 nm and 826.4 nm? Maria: 0.0245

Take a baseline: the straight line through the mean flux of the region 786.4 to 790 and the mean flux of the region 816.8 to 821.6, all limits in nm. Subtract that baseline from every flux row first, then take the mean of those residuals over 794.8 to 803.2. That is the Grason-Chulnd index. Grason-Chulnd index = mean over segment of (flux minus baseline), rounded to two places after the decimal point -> 0.20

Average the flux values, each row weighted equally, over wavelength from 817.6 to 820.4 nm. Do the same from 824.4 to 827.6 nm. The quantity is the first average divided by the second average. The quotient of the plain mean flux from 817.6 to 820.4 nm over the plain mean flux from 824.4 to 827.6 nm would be 0.97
